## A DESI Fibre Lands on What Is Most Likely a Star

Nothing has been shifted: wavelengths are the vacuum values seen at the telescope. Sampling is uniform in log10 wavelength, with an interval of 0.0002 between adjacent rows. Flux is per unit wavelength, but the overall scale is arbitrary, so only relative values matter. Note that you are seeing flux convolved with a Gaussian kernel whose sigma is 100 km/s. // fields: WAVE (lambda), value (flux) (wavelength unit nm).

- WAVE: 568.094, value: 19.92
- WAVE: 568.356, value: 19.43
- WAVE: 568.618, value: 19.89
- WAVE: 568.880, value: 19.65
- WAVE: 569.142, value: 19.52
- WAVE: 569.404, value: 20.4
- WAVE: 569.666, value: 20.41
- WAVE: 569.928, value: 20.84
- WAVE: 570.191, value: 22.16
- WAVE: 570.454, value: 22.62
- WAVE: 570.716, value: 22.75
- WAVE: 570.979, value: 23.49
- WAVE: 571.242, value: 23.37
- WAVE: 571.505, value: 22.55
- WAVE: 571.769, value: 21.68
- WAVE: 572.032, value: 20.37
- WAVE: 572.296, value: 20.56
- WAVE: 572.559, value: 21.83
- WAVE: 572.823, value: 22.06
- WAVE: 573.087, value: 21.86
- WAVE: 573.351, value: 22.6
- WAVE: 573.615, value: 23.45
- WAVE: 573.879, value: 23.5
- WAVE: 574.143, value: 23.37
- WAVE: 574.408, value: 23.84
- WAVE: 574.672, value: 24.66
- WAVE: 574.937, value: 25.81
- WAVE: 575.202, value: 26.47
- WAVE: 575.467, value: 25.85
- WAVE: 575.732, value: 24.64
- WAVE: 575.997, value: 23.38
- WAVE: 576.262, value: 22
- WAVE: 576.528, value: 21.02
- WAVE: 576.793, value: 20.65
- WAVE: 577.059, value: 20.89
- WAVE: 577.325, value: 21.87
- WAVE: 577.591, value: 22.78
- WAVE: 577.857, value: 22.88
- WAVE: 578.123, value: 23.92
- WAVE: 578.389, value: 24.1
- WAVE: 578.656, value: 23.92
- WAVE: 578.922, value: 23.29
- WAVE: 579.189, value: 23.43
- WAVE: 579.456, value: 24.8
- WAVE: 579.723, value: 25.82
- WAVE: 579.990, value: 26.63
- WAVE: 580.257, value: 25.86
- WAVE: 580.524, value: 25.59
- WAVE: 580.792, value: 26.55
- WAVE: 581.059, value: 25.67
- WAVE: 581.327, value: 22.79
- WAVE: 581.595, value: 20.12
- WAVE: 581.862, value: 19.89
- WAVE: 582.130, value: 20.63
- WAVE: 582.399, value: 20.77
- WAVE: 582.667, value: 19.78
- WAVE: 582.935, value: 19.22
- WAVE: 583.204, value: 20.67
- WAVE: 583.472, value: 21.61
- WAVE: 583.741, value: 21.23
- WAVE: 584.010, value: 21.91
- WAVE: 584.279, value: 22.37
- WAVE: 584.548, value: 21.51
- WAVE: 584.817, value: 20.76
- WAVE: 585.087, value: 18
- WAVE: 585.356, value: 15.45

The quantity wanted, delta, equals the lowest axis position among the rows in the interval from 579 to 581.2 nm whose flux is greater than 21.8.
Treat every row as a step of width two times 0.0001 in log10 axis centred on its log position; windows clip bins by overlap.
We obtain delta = 579.189 nm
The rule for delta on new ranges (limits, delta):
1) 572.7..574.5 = 572.823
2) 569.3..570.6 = 570.191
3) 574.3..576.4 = 574.408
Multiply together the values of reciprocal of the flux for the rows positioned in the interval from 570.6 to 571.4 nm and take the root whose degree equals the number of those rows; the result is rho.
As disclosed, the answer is 0.043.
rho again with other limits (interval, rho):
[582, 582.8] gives 0.049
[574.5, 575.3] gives 0.039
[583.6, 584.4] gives 0.046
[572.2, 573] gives 0.047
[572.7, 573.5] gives 0.045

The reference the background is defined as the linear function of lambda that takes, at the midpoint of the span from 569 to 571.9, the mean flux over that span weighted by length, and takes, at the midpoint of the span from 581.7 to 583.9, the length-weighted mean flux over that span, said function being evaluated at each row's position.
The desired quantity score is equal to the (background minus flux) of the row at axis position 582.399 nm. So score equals 0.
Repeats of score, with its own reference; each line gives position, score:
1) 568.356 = 3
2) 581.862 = 1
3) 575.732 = -3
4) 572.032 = 1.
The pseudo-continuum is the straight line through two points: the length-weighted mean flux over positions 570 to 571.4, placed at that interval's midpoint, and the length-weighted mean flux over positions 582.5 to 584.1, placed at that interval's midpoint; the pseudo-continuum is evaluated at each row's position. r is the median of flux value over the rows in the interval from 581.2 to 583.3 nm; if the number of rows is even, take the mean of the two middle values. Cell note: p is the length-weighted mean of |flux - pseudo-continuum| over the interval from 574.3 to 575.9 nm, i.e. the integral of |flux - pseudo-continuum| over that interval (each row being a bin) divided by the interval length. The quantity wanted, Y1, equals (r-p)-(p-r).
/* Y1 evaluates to 34.5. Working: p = 3.13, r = 20.4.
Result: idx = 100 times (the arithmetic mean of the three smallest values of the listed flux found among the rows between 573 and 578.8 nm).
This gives 2085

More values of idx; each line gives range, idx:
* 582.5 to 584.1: 1989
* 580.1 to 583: 1963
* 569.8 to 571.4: 2187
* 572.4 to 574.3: 2192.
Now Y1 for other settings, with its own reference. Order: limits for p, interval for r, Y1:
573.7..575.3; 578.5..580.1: 44.0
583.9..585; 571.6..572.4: 38.8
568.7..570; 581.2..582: 34.5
